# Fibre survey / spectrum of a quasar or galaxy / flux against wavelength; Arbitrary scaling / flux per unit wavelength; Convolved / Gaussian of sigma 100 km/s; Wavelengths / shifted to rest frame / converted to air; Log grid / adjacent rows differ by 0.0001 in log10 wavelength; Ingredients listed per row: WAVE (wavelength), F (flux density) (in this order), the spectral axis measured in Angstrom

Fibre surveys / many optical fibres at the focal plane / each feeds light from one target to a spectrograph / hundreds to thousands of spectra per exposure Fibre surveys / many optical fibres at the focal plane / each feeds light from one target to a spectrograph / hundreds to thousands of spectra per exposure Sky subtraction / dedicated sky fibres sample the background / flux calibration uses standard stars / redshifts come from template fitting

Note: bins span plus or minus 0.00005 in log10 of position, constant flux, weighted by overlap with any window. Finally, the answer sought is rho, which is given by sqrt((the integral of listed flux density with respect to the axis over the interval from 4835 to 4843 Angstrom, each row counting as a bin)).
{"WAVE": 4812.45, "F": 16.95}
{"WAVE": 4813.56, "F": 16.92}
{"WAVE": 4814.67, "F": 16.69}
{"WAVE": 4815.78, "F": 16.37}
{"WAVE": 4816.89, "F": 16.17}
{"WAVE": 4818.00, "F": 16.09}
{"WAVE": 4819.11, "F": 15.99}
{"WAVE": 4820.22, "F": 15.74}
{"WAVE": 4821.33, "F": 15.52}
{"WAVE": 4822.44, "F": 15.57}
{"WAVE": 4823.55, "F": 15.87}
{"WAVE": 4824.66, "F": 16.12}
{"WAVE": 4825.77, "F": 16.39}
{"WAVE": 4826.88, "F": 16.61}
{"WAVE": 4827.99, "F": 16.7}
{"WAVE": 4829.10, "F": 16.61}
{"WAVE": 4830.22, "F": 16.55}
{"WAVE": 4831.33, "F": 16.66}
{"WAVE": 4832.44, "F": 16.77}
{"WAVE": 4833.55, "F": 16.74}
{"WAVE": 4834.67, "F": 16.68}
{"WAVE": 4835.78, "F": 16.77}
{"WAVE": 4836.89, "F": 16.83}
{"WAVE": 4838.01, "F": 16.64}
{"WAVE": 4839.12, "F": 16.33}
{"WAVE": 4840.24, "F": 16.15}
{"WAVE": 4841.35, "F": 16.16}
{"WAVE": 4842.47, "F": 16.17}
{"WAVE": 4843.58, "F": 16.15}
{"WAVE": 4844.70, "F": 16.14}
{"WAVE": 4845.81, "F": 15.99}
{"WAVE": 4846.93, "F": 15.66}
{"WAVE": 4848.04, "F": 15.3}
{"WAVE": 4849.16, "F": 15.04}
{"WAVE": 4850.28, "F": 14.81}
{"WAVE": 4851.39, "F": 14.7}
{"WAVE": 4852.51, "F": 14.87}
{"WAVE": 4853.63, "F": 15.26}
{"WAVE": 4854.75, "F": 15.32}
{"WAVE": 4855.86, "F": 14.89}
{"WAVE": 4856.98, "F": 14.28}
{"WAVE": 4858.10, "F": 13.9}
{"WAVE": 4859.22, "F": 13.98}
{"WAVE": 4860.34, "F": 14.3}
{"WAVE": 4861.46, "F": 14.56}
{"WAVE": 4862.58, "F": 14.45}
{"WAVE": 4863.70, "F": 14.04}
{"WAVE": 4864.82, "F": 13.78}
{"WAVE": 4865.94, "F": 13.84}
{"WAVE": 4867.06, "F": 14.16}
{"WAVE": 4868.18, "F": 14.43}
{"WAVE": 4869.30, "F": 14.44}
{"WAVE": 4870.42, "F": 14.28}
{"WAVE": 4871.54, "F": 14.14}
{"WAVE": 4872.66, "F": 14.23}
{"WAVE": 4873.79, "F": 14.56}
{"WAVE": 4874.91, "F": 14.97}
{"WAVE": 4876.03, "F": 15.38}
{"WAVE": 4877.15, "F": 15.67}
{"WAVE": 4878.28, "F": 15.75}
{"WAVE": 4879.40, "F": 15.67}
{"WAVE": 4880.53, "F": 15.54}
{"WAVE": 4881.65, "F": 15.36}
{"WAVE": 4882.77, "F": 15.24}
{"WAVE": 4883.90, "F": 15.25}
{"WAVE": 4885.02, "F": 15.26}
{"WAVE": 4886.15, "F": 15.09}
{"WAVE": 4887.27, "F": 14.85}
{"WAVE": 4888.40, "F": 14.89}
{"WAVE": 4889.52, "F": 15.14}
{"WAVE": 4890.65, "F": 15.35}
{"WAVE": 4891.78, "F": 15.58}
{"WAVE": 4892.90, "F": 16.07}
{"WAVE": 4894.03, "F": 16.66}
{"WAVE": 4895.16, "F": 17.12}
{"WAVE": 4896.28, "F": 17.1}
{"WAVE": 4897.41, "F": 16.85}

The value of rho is 11.5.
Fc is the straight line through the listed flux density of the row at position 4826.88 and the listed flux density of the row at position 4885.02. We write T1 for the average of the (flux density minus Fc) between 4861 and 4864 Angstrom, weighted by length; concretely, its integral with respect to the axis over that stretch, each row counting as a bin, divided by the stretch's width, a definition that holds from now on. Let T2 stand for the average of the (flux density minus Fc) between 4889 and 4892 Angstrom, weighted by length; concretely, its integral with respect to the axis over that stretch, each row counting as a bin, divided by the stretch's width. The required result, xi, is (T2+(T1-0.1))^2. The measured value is 1.72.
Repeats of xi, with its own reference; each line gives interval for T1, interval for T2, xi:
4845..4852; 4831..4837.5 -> 0.39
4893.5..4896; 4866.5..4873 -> 0.21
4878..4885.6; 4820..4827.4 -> 0.51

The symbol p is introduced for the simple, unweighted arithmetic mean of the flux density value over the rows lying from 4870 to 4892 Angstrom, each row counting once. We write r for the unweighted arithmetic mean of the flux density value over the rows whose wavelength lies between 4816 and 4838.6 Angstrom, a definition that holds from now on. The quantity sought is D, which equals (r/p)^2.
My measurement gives 1.17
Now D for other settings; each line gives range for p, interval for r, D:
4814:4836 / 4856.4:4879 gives 0.78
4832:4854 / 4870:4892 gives 0.90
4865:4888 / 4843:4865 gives 1.00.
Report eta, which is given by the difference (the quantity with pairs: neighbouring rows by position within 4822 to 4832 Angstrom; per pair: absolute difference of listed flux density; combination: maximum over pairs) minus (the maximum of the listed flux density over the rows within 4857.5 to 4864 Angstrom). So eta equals -14.3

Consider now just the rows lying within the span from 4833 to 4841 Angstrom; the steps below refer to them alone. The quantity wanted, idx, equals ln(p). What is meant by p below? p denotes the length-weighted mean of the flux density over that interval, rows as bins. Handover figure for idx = 2.81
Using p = 16.6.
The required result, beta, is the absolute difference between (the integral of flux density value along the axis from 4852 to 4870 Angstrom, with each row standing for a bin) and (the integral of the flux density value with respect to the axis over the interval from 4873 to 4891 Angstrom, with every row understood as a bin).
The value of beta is 15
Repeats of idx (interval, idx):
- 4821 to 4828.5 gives 2.78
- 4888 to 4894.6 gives 2.75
